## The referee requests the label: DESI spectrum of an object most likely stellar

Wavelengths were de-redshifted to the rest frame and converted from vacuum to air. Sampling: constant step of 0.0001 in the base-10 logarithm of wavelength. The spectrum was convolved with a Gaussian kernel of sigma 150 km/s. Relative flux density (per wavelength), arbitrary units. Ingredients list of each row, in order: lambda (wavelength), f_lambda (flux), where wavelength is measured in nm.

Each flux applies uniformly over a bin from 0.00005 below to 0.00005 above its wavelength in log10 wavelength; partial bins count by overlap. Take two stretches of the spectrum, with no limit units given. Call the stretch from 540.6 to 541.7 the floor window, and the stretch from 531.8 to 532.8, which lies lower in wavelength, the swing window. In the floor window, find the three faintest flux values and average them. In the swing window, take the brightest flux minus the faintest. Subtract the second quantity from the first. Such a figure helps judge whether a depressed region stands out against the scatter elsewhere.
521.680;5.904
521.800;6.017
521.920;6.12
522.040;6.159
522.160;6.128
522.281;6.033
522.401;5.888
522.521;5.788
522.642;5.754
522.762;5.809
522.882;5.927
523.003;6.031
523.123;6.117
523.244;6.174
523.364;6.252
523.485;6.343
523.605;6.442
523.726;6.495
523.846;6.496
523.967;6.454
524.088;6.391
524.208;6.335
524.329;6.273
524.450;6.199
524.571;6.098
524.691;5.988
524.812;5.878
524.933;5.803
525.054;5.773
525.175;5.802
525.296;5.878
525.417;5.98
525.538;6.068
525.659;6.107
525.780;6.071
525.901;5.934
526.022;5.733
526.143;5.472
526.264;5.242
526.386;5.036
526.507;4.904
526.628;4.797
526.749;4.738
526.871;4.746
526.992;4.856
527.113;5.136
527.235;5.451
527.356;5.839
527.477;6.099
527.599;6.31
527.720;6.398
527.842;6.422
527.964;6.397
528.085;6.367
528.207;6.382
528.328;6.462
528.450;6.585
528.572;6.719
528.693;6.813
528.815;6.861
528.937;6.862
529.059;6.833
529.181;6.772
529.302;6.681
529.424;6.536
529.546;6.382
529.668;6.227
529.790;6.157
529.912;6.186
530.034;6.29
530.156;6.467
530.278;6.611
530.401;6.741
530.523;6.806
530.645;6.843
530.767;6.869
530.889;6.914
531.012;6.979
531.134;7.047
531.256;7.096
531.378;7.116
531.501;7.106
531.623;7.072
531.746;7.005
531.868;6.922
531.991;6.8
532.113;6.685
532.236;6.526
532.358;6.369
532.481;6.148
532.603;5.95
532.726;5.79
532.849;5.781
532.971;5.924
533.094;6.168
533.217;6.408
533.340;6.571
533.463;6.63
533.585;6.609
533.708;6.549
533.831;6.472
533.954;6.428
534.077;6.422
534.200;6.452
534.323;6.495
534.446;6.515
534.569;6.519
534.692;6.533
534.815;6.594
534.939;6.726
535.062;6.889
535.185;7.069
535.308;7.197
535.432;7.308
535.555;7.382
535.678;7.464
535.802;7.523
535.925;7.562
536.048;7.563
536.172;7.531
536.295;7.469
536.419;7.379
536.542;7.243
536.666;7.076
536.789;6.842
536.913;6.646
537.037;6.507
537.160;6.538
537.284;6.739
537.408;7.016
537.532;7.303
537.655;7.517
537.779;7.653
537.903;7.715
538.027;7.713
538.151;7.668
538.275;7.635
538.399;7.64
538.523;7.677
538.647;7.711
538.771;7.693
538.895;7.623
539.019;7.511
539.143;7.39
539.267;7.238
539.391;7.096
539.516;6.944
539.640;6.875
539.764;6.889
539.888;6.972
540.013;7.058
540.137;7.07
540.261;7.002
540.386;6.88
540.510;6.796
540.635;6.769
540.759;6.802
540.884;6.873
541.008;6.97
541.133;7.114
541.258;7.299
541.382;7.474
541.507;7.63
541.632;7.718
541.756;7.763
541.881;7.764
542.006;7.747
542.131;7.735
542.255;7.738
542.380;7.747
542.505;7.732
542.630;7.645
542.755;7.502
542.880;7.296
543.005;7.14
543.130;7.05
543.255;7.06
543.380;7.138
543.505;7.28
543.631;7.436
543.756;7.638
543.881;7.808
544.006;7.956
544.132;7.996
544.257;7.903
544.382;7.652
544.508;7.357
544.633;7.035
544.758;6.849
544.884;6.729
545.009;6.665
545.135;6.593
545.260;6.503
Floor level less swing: 5.68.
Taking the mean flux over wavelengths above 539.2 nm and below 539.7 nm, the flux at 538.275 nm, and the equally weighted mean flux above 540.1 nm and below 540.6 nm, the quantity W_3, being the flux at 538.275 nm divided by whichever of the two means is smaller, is 1.10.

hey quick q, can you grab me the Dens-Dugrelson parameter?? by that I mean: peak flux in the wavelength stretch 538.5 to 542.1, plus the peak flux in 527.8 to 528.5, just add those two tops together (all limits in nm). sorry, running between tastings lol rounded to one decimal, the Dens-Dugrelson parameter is 14.3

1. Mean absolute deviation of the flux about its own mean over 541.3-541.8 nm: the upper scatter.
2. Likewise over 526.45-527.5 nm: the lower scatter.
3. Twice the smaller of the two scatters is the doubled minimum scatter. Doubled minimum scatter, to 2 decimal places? 0.19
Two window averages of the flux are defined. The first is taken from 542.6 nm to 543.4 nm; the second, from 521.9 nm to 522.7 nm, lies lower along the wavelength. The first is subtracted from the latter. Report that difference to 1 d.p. -1.3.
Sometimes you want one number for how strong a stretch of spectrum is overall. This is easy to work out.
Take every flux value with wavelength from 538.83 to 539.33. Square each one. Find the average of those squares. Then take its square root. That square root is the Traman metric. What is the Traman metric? 7.44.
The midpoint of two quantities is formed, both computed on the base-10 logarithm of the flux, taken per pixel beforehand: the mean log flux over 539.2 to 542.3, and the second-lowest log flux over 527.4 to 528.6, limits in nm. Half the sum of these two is 0.829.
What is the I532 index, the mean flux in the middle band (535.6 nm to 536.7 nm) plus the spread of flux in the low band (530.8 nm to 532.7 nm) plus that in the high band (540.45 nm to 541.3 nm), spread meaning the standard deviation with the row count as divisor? 7.97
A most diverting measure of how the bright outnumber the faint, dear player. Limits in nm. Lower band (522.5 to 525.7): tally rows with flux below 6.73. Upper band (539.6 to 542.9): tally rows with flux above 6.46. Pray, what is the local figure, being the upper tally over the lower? 1.0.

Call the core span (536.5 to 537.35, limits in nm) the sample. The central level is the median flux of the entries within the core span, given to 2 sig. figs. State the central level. 6.7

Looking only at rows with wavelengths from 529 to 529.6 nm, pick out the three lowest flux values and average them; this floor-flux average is 6.5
